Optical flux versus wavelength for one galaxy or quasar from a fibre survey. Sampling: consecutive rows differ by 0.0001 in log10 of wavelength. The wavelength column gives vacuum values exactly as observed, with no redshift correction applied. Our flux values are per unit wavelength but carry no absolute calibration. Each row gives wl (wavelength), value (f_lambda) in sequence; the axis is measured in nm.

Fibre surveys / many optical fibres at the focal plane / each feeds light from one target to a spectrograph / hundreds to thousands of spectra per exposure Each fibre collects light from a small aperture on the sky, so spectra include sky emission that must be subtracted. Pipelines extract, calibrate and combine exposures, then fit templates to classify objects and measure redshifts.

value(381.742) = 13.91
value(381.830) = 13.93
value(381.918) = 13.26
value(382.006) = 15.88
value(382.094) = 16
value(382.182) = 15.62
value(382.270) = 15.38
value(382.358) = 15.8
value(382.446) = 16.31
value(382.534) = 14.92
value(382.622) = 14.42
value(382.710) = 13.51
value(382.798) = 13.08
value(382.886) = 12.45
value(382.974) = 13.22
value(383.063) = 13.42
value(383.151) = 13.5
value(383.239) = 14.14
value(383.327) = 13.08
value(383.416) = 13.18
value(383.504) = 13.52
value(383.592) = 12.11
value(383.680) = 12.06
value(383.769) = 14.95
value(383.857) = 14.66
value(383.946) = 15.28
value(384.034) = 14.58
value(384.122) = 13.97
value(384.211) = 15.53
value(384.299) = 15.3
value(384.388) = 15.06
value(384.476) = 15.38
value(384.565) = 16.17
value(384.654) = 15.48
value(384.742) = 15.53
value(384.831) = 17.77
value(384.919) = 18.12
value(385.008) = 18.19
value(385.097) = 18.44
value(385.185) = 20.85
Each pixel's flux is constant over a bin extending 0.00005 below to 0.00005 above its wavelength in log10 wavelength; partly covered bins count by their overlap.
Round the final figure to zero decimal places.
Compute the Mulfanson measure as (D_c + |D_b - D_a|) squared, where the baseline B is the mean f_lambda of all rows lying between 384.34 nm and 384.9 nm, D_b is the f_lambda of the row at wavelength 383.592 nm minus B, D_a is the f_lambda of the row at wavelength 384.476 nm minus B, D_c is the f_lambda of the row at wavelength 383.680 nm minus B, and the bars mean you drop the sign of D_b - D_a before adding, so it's 0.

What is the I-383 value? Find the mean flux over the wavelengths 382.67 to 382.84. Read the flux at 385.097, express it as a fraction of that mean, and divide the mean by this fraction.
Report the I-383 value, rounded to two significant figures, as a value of 9.6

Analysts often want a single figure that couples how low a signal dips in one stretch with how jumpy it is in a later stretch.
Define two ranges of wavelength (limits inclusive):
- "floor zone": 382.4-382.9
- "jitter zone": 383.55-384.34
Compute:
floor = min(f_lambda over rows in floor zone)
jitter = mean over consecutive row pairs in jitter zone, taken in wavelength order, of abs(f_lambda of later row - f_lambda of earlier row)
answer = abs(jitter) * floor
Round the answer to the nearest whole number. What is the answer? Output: 11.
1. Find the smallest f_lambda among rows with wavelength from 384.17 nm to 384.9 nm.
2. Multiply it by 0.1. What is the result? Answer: 1.51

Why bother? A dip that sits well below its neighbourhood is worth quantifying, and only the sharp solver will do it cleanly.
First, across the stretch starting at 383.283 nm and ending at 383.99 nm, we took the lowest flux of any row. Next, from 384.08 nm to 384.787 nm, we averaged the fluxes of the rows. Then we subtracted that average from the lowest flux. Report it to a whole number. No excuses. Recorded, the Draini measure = -3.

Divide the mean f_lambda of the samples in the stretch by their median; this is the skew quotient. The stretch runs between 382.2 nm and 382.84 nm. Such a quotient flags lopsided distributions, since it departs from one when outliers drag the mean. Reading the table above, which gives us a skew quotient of 0.99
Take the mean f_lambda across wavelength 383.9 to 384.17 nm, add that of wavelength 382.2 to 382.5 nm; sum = 30.4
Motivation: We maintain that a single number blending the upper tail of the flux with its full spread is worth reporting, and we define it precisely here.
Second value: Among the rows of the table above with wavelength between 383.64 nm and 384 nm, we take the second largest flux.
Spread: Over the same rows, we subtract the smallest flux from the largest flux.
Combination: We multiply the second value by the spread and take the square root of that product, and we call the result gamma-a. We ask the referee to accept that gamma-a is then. 6.9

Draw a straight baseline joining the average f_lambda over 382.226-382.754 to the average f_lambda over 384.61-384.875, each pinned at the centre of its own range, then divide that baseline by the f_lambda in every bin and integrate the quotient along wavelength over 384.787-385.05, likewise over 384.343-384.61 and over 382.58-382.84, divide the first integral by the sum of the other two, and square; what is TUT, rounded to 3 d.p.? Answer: 0.179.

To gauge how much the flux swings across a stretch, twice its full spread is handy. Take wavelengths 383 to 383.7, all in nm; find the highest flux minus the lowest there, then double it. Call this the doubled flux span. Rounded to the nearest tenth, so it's 4.2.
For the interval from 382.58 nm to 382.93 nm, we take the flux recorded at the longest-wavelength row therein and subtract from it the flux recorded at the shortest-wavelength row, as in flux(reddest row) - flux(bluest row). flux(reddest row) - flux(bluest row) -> -2.0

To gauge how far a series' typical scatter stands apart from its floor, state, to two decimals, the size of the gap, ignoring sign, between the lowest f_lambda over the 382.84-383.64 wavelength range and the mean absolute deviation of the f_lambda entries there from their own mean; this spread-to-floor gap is 11.69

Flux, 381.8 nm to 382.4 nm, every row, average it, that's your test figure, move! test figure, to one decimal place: 15.1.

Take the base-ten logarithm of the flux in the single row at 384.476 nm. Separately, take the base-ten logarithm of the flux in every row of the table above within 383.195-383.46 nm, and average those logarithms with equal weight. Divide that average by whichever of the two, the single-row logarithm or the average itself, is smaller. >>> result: 1.00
